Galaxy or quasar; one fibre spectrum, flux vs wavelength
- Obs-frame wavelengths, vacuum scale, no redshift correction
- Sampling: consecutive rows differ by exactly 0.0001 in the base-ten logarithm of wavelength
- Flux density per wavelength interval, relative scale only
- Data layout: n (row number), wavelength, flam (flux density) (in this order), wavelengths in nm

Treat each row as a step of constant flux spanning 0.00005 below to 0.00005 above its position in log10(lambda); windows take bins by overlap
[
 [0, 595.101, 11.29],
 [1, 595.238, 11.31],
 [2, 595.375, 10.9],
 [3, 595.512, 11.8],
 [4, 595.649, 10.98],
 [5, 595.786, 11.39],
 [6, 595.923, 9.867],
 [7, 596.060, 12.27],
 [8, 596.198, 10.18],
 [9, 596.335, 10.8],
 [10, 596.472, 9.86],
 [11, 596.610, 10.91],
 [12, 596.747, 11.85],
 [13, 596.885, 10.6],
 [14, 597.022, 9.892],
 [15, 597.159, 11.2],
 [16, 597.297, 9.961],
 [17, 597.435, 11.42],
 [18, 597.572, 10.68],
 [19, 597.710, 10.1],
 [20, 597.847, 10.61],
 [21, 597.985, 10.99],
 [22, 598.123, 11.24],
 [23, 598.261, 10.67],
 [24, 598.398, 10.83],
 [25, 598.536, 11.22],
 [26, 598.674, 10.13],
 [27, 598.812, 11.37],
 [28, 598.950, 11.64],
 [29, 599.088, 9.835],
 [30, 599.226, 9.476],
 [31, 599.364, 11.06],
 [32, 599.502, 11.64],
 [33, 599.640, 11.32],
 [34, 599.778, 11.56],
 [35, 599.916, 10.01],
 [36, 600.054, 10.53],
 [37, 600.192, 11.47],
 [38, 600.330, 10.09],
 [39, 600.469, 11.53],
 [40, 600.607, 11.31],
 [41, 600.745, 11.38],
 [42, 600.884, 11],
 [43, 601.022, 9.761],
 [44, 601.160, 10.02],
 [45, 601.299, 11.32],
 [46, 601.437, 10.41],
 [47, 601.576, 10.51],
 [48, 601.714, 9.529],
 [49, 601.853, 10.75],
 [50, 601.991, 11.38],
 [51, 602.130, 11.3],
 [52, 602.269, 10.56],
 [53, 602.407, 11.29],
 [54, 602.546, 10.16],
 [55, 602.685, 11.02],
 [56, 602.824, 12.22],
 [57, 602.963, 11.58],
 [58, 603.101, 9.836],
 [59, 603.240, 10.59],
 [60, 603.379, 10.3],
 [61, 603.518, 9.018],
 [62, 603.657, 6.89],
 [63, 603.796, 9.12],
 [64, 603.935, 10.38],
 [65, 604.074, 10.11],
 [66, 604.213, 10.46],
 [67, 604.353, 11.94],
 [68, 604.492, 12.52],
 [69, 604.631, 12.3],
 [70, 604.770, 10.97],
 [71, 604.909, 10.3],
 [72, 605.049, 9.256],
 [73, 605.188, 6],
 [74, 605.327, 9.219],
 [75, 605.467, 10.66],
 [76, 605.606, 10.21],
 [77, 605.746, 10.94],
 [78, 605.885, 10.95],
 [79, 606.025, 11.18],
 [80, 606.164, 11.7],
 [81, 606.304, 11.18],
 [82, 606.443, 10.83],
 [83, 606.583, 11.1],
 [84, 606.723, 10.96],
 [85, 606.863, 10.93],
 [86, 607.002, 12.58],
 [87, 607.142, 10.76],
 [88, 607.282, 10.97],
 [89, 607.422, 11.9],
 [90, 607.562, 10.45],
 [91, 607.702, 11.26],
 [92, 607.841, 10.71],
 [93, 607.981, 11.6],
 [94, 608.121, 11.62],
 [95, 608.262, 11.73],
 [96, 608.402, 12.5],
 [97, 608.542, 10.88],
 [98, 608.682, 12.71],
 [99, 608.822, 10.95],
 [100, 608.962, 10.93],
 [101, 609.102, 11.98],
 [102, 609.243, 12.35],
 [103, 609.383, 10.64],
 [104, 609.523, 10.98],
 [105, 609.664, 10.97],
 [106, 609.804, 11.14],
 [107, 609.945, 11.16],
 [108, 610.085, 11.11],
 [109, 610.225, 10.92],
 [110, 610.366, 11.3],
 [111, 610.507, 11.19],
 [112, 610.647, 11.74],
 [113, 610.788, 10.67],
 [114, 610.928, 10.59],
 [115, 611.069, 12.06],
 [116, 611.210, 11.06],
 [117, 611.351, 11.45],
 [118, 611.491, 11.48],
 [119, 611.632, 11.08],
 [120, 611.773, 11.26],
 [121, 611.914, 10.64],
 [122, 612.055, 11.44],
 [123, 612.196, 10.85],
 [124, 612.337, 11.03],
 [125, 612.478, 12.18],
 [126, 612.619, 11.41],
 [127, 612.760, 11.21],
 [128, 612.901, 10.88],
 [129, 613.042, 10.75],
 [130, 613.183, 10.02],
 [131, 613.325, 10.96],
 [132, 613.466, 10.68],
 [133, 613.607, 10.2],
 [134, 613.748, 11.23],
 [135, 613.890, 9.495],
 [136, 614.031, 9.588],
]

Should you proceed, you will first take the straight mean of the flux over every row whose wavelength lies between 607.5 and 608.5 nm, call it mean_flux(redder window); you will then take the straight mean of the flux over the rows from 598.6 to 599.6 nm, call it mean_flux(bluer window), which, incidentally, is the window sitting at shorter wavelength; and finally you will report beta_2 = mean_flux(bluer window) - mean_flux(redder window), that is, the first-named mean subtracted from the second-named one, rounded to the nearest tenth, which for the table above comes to -0.7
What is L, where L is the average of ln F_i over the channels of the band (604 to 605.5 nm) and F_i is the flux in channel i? 2.32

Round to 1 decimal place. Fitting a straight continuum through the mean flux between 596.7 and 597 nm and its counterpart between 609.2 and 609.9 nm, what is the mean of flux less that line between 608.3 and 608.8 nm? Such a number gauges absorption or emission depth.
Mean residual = 0.8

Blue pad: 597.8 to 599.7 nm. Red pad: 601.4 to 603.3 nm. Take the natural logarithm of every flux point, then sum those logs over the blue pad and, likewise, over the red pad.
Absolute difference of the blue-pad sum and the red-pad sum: 0.09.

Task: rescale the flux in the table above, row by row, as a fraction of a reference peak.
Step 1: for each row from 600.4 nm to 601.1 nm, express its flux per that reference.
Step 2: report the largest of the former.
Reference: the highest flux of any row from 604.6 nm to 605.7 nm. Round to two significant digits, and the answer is 0.94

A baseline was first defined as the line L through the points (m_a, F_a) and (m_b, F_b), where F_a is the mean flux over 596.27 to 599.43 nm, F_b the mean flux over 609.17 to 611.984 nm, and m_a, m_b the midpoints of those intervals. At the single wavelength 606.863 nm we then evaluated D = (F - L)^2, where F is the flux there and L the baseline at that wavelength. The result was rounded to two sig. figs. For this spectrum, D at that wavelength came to 0.014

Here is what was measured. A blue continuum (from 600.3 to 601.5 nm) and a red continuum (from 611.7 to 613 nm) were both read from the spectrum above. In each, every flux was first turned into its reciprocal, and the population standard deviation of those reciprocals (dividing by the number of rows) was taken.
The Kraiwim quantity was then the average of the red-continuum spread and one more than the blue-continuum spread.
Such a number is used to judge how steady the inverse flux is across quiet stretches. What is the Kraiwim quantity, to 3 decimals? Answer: 0.505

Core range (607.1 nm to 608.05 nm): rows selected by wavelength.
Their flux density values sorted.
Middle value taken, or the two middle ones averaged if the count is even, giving 11.0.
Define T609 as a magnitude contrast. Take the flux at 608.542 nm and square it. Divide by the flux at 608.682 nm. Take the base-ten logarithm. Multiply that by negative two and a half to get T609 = -2.42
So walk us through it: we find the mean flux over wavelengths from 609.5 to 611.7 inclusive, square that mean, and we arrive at 125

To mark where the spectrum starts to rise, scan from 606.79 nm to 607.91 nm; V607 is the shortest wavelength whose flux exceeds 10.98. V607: 607.002 nm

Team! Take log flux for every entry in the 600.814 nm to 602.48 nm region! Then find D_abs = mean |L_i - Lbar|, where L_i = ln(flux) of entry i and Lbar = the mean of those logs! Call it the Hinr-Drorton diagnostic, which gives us 0.049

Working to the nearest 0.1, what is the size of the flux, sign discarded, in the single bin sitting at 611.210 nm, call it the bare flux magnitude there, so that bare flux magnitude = 11.1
